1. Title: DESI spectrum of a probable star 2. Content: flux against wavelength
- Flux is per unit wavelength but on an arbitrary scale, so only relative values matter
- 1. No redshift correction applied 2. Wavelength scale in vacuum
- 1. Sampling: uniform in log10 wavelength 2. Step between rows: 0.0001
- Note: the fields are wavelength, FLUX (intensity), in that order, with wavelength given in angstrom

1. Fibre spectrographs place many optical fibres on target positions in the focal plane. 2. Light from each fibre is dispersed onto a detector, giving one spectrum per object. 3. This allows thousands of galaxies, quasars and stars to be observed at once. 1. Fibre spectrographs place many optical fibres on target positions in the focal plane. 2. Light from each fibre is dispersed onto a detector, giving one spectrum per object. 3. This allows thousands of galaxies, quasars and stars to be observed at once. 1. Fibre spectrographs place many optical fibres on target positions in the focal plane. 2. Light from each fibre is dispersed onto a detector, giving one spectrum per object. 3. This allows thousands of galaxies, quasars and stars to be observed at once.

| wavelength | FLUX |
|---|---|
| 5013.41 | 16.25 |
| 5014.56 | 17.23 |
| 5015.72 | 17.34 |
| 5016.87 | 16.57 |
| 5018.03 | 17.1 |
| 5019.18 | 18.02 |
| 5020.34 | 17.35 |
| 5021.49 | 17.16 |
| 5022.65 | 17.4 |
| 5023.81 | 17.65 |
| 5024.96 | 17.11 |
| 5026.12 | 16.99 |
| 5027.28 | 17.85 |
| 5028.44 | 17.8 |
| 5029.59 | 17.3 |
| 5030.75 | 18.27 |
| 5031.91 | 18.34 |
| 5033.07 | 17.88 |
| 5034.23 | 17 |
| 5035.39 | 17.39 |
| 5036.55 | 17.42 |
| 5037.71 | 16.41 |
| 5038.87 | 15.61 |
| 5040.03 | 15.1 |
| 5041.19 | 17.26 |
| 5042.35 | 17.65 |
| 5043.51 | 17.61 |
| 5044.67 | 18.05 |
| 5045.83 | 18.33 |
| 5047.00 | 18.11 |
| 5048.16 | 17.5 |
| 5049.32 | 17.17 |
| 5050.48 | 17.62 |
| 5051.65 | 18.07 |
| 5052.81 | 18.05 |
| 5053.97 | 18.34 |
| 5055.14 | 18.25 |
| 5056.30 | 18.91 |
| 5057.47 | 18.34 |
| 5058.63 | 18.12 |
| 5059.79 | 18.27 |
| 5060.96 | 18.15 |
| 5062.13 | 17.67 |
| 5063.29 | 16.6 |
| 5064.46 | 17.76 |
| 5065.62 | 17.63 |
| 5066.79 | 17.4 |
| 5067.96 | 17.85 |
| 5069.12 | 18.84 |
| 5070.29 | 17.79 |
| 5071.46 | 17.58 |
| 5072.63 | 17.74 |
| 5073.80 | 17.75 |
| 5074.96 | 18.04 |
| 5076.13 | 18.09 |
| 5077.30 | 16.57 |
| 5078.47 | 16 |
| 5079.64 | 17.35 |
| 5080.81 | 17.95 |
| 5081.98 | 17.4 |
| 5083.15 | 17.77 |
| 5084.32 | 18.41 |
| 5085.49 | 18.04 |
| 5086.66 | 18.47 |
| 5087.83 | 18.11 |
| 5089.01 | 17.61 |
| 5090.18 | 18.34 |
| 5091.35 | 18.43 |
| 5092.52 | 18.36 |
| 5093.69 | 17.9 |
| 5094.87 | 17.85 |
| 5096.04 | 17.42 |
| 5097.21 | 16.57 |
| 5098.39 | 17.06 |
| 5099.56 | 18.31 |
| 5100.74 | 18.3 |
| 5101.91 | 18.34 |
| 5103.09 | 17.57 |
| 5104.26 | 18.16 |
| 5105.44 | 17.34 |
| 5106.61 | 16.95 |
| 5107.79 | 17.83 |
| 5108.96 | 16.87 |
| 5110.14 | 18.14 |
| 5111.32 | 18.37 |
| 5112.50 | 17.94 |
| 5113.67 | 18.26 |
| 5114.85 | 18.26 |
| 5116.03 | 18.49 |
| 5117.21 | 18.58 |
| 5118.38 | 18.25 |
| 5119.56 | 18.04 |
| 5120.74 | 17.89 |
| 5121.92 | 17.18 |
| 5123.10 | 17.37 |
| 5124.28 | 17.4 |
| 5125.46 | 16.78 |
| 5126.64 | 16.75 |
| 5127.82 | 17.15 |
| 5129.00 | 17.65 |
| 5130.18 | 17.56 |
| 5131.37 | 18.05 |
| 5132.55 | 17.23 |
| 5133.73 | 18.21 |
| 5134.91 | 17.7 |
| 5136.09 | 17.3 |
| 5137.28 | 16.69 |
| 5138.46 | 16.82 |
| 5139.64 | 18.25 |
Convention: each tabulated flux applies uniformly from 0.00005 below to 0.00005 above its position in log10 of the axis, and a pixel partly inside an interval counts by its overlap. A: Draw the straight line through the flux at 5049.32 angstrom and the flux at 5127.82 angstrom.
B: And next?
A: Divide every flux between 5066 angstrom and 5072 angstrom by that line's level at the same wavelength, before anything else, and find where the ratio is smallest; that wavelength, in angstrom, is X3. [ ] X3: 5066.79 angstrom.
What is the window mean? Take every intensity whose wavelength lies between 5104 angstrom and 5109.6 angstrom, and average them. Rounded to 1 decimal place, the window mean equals 17.4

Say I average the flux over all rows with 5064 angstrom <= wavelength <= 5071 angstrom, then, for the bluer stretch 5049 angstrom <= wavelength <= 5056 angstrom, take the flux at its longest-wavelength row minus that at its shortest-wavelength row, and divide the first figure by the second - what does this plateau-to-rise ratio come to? 17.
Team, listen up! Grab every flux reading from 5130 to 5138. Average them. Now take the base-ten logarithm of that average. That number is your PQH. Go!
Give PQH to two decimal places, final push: 1.24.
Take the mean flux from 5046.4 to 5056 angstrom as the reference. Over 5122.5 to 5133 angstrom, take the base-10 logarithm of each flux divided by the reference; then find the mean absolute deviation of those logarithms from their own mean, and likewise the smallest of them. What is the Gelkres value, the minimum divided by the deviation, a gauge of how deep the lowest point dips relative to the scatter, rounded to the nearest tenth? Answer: -3.7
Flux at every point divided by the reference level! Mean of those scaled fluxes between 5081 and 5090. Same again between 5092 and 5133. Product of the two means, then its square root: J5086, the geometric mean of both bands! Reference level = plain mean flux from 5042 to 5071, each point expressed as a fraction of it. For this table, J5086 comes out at 0.996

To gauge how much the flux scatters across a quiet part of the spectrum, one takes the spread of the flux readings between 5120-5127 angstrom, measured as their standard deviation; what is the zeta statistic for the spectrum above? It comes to 0.4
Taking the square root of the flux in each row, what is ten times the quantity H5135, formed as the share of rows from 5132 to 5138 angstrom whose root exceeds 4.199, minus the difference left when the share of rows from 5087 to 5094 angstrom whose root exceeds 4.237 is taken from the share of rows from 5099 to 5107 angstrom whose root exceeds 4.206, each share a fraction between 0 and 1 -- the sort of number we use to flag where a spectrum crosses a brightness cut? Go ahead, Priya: 5.0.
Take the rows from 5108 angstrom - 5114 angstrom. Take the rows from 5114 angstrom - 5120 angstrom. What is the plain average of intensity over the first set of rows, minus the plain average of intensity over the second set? -0.4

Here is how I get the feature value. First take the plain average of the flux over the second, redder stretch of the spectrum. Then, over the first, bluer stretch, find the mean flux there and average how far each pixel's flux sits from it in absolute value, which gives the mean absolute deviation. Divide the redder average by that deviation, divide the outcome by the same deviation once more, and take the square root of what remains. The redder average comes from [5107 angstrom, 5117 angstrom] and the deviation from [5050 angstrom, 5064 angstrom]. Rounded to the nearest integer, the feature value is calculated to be 12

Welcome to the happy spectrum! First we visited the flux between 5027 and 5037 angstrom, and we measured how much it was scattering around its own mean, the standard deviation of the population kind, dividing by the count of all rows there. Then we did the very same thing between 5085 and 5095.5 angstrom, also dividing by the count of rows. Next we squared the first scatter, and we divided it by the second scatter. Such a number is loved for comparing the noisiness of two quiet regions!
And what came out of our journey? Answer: 0.64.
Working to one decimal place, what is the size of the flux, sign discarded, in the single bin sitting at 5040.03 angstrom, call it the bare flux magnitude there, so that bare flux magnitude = 15.1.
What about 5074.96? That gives 18.0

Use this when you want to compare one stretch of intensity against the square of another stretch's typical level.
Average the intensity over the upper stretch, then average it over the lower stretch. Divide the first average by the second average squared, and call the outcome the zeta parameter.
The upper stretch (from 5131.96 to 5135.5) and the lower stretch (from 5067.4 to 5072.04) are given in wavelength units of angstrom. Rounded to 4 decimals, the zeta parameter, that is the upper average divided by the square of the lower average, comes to 0.0546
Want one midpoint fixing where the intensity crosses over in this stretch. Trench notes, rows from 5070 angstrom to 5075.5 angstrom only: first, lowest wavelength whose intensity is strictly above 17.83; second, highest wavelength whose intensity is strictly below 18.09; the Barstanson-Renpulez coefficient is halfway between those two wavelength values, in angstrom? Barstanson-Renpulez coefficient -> 5075.0 angstrom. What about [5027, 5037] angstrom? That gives 5031.9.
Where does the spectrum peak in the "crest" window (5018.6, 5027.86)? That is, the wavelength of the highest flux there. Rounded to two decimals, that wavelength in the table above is 5019.18 angstrom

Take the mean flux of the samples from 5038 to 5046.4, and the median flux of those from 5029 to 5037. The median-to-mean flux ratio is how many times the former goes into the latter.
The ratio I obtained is 1.02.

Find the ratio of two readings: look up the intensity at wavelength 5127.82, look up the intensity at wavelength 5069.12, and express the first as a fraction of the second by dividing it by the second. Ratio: 0.91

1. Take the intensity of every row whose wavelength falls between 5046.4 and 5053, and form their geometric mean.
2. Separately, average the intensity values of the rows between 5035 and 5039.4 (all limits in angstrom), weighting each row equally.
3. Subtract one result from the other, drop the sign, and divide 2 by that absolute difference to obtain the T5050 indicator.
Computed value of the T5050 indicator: 1.9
